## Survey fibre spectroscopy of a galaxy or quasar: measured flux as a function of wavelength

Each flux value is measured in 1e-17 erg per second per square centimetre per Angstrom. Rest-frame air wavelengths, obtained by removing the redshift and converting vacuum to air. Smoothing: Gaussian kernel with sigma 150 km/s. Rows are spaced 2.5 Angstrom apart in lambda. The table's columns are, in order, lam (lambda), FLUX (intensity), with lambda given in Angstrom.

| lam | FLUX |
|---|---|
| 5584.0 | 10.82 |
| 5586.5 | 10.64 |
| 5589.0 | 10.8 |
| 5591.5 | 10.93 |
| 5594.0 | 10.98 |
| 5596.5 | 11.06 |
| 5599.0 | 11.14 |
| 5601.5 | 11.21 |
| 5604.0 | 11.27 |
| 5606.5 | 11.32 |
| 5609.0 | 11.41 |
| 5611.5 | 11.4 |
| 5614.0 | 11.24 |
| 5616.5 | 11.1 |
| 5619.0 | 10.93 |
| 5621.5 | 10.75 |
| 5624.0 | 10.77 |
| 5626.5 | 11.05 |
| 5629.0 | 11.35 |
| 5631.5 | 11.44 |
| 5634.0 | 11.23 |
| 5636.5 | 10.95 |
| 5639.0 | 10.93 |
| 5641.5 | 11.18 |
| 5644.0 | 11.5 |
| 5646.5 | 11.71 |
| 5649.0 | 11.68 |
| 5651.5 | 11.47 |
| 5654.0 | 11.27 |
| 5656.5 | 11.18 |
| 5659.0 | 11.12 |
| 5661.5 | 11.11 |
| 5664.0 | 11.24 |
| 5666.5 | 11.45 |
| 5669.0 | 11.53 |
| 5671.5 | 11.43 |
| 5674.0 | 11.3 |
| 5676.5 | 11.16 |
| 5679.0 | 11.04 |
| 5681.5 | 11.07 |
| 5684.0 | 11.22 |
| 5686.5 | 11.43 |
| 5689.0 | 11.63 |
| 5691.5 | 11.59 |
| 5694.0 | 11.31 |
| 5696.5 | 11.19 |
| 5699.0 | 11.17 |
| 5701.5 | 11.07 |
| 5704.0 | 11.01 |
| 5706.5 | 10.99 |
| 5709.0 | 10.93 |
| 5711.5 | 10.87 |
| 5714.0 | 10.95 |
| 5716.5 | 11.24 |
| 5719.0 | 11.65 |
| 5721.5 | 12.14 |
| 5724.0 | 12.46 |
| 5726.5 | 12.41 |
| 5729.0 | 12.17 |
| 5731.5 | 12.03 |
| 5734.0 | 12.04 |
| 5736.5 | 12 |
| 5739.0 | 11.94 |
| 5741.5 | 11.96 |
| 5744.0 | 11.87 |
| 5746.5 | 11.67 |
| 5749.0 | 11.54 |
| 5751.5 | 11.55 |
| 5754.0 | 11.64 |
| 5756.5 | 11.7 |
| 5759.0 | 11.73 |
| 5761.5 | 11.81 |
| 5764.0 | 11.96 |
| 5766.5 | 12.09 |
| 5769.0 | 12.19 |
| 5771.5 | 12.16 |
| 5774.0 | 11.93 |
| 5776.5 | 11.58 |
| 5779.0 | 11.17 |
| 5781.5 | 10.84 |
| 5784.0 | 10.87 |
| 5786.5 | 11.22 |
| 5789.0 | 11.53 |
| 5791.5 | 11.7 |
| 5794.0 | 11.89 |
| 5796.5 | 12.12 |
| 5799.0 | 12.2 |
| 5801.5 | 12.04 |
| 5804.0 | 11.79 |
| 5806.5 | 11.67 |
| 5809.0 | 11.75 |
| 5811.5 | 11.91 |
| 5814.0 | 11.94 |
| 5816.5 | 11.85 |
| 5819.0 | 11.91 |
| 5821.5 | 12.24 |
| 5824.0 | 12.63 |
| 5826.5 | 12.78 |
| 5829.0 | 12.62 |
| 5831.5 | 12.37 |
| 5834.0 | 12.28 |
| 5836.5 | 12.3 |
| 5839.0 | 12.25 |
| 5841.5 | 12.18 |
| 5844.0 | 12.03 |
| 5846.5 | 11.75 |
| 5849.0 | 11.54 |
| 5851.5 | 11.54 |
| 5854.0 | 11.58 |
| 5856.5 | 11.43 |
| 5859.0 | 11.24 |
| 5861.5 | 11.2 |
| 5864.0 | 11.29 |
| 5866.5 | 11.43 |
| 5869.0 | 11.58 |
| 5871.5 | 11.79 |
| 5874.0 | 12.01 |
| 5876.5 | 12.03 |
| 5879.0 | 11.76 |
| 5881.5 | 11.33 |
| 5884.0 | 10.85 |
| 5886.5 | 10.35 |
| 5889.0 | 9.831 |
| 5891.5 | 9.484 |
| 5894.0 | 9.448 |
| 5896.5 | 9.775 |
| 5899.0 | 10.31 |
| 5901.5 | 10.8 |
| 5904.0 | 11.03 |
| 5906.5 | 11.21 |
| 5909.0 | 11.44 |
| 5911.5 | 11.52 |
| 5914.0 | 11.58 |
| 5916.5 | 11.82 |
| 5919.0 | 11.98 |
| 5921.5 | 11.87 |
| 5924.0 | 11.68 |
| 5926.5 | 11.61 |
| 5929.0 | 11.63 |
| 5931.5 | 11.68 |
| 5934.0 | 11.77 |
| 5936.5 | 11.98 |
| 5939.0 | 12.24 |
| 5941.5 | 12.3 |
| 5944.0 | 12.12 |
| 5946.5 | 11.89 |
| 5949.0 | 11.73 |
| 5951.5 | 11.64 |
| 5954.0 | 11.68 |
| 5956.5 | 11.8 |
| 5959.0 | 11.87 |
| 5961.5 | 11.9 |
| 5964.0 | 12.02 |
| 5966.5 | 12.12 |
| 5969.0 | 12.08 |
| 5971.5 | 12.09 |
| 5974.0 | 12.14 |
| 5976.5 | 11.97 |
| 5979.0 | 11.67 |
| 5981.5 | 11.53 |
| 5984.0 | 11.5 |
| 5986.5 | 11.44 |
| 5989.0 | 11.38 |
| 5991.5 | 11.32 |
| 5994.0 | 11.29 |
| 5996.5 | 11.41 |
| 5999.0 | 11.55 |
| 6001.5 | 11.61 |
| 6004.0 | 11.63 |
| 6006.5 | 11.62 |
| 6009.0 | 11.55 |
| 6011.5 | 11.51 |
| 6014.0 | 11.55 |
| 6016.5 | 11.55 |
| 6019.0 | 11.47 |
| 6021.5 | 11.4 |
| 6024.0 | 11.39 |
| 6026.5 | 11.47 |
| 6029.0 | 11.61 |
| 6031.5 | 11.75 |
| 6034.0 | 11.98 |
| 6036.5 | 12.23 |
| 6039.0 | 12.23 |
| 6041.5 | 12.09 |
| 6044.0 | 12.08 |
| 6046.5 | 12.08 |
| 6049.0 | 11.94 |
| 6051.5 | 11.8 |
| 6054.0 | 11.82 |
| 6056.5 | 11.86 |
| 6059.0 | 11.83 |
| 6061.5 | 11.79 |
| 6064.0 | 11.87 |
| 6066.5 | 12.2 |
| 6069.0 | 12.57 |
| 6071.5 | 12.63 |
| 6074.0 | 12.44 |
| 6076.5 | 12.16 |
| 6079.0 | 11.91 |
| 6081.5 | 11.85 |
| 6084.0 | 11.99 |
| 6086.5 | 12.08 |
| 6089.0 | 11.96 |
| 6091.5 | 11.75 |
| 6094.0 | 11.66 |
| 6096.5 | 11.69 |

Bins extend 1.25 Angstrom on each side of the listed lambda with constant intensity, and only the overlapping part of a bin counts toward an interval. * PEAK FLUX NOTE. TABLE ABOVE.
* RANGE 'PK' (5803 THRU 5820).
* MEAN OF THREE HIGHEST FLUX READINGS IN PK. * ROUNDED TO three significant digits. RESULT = 11.9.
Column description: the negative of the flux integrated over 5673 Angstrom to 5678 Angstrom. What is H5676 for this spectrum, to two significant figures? -56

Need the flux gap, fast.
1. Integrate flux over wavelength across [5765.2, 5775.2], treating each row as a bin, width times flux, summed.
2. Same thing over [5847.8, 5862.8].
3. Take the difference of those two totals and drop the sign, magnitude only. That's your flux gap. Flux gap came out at 50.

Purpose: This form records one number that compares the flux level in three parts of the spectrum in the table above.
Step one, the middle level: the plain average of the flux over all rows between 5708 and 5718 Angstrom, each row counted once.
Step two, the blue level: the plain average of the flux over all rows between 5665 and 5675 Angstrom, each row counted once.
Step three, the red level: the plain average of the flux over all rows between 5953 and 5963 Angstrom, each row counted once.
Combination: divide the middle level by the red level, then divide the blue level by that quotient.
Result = 12.3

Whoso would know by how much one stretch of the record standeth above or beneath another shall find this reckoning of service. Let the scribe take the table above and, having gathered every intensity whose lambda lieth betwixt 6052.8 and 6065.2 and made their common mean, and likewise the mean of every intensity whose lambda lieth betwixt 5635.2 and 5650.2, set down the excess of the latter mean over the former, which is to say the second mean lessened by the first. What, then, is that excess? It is -0.51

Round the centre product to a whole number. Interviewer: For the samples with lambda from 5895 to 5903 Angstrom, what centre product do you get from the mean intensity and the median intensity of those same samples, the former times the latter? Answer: 106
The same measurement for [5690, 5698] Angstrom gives 129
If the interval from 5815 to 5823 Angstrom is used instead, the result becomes 143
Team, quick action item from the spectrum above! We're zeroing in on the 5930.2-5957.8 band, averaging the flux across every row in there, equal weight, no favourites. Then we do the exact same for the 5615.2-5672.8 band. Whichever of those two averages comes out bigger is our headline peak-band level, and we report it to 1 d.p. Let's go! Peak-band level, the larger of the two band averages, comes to 11.9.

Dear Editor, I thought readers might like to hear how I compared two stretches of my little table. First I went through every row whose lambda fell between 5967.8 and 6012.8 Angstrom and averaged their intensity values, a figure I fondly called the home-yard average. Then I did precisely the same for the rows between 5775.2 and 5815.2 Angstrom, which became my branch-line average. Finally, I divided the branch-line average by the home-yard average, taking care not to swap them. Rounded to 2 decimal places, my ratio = 1.00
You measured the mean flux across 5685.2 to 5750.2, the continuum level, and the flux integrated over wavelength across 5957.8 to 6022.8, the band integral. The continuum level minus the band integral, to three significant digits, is -746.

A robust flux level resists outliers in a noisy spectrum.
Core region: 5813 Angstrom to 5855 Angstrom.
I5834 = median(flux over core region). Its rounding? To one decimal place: 12.2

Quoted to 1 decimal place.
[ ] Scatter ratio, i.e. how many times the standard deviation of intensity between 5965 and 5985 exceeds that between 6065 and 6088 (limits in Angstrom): 1.0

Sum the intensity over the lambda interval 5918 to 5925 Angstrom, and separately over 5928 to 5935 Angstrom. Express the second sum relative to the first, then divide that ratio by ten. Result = 0.099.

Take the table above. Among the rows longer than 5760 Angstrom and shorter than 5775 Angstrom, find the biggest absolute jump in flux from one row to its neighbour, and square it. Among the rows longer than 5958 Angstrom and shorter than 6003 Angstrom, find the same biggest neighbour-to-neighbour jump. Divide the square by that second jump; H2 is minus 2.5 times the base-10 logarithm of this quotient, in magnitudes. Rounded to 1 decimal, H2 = 1.9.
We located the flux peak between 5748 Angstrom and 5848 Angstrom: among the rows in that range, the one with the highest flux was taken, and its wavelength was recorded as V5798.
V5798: 5826.5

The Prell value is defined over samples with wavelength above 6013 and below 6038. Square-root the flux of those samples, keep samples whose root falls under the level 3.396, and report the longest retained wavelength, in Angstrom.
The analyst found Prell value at 6026.5 Angstrom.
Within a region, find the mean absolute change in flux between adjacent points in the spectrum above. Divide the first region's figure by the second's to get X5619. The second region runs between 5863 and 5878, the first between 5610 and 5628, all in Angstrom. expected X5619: 1.1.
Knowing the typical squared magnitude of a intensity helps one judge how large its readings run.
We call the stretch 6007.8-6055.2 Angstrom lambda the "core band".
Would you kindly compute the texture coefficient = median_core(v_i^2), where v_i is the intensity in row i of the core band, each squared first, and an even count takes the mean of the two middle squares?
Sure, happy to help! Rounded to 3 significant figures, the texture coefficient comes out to 138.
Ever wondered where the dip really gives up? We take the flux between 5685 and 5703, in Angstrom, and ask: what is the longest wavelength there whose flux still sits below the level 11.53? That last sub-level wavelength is 5701.5 Angstrom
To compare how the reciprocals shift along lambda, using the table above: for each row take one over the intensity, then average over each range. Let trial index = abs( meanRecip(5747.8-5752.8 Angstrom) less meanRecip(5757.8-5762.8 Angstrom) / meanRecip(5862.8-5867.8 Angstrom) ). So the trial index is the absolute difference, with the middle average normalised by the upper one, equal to 0.88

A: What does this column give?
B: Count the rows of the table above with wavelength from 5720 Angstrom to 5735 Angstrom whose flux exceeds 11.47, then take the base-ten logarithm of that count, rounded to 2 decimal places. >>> 0.78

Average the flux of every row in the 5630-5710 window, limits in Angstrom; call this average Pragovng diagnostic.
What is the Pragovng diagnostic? 11.3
